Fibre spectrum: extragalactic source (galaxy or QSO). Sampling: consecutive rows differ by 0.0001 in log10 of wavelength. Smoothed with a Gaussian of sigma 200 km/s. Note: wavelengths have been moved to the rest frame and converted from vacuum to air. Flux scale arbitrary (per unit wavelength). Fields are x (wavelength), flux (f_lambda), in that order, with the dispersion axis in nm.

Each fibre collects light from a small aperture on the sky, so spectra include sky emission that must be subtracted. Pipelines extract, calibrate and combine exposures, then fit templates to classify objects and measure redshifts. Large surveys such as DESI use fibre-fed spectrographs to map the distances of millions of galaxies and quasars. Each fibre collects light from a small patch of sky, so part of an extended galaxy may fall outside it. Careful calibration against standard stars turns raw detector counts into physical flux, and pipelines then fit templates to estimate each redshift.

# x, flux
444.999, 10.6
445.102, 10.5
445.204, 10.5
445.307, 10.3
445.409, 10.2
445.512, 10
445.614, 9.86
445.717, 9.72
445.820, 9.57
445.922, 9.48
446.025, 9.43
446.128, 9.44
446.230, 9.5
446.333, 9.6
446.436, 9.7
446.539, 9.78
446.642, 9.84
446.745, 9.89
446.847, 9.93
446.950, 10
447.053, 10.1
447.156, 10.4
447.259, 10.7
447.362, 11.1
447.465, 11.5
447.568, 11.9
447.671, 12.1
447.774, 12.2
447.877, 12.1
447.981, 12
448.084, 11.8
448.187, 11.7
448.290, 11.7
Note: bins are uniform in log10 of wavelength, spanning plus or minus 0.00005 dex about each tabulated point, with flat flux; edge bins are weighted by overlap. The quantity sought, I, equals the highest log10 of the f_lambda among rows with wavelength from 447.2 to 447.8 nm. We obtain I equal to 1.09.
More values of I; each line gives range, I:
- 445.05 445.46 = 1.02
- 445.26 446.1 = 1.01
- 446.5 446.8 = 1.00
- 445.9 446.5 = 0.99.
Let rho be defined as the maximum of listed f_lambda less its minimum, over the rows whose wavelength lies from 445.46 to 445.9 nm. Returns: 0.43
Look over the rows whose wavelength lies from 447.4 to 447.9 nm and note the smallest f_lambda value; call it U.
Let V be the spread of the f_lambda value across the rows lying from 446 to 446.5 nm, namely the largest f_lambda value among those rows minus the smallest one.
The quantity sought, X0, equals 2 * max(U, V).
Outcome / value 23.0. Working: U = 11.5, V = 0.27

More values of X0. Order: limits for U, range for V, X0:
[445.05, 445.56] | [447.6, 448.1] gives 20.0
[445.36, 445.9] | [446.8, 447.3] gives 19.1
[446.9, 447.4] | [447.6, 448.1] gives 20.0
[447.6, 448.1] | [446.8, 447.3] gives 23.6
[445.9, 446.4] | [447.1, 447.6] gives 18.9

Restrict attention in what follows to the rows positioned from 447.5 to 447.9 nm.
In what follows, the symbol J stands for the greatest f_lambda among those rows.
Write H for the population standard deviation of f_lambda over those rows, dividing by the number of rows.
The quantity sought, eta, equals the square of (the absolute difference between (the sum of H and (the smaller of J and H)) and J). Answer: 144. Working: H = 0.11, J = 12.2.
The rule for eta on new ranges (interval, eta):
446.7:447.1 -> 99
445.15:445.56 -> 103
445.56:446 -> 92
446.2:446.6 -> 92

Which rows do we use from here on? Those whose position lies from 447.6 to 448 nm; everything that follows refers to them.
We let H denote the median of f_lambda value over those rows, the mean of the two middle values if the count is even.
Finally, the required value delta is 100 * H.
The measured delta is 1210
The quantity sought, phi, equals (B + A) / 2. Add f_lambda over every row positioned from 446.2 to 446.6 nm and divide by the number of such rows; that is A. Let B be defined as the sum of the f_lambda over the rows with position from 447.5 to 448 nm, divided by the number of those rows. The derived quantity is 10.9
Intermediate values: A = 9.6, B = 12.1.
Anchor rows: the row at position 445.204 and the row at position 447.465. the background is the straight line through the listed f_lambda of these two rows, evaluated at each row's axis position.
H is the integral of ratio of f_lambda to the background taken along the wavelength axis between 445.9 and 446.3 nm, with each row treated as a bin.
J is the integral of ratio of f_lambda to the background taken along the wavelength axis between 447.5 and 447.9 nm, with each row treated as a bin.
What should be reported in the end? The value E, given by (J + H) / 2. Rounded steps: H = 0.35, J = 0.416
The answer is 0.382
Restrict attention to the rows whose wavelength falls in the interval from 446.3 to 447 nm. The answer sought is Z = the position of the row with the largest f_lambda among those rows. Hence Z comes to 446.950 nm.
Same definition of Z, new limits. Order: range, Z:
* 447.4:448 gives 447.774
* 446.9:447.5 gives 447.465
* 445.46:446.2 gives 445.512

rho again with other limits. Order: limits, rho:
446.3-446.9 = 0.33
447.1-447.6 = 1.50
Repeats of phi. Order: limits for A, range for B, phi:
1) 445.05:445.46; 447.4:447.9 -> 11.2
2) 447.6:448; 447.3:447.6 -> 11.8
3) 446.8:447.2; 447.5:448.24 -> 11.0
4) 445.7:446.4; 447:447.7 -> 10.3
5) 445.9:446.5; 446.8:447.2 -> 9.8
